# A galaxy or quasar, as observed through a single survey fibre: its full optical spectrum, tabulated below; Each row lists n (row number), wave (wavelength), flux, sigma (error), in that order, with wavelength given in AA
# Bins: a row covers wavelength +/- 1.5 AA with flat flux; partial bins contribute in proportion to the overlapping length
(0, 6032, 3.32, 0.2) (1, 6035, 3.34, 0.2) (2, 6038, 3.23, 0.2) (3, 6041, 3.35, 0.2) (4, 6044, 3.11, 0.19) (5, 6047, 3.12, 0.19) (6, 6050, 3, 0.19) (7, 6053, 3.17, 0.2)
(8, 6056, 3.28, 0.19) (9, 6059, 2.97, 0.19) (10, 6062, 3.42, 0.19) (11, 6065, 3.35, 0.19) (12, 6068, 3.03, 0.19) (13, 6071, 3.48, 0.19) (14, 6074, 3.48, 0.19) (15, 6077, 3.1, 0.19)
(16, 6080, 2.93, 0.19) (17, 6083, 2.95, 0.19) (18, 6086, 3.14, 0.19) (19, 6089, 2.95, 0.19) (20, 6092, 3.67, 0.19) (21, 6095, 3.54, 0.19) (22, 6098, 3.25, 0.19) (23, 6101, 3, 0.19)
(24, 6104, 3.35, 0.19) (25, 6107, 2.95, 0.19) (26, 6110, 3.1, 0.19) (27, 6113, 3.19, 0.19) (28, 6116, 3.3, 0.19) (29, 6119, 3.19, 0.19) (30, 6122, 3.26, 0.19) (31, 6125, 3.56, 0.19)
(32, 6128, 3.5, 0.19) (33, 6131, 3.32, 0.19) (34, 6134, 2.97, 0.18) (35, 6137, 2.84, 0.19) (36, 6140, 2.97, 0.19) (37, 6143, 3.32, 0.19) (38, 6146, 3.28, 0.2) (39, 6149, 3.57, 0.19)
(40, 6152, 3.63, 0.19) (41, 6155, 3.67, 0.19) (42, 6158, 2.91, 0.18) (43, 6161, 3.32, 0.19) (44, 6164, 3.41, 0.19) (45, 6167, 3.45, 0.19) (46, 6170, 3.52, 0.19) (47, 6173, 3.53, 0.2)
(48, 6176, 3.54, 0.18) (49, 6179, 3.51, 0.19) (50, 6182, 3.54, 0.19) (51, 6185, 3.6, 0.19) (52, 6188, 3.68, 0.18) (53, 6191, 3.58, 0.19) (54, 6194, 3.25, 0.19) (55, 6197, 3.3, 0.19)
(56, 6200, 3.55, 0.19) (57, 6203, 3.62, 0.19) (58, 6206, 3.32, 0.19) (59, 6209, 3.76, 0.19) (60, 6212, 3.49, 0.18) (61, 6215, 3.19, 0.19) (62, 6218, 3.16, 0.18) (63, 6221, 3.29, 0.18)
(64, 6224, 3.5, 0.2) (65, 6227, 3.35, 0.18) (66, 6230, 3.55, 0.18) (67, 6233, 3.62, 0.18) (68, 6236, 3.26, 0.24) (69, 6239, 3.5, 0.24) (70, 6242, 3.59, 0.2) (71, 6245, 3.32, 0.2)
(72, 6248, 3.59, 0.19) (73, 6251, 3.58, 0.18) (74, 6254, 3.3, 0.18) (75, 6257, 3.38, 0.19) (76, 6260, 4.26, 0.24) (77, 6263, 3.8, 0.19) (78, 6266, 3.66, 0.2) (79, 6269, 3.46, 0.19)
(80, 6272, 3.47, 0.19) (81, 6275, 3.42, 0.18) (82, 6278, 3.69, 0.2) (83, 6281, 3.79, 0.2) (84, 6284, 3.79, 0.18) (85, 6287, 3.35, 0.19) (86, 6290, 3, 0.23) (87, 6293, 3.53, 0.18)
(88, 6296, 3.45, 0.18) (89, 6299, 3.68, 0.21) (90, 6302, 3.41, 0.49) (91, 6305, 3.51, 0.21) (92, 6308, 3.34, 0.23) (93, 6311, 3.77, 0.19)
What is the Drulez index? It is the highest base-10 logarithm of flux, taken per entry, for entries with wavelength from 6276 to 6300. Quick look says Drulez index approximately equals 0.58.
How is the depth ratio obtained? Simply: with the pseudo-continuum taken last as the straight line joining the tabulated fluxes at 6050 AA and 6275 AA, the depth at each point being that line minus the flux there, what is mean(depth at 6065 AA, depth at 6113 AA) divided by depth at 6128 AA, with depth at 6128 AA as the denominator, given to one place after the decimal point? 0.6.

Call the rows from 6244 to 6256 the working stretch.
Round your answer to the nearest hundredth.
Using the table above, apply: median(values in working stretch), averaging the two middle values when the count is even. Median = 3.45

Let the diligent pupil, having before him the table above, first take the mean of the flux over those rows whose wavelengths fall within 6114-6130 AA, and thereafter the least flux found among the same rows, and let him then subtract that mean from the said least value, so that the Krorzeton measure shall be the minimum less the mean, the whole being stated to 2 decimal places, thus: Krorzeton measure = -0.17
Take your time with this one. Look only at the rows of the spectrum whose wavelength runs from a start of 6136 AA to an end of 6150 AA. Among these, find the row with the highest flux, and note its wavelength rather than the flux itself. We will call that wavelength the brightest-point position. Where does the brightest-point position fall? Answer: 6149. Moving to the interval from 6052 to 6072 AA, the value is 6071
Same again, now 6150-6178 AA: 6155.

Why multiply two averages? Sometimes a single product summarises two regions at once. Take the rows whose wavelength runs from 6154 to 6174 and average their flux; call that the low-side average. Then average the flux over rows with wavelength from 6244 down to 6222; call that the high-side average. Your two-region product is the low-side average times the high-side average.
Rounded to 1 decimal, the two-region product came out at 11.8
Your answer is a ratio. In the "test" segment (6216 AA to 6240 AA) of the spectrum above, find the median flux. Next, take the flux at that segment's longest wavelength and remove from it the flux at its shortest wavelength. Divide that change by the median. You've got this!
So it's 0.10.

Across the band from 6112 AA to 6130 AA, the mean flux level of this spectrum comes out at 3.3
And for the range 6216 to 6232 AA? 3.4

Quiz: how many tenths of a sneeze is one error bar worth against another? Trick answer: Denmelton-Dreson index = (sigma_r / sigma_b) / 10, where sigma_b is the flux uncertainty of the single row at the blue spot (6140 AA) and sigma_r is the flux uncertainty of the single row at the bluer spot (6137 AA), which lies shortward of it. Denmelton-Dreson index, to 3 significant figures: 0.100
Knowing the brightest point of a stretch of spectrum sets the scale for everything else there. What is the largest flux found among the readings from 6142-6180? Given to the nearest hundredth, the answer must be 3.67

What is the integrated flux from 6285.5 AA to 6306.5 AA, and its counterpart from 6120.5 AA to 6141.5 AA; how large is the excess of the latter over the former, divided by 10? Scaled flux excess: -0.45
